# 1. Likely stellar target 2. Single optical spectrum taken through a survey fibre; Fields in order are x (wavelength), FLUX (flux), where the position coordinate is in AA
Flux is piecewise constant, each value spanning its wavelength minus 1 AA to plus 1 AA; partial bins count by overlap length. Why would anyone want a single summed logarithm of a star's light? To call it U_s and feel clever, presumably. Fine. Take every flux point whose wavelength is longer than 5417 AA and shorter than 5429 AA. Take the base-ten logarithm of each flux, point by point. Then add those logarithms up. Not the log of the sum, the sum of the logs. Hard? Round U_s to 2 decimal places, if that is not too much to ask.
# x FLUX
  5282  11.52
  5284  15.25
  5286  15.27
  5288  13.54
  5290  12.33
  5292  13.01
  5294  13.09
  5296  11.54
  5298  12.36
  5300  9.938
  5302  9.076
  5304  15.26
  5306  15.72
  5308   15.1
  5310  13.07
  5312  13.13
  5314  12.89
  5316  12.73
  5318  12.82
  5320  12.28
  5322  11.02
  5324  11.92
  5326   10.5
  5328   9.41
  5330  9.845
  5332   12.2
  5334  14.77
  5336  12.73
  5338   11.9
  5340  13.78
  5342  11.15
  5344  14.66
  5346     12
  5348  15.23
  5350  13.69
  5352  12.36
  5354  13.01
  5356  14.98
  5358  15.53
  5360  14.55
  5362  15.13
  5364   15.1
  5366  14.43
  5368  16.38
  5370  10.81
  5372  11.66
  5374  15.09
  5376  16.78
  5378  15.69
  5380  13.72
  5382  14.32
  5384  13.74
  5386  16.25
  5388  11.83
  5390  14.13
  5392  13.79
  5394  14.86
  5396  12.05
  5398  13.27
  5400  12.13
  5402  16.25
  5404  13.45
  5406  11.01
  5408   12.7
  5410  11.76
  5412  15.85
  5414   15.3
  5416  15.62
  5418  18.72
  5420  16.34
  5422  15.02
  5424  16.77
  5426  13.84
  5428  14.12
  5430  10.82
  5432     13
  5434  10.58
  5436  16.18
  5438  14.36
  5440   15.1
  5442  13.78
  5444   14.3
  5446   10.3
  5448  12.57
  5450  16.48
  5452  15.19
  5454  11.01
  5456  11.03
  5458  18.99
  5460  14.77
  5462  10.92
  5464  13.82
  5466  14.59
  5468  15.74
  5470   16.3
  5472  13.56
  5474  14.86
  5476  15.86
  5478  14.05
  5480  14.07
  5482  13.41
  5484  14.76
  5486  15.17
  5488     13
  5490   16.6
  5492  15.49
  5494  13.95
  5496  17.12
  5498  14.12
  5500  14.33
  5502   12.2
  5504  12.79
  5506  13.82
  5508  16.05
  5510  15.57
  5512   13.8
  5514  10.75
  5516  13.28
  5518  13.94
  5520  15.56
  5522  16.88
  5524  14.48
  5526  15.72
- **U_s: 7.18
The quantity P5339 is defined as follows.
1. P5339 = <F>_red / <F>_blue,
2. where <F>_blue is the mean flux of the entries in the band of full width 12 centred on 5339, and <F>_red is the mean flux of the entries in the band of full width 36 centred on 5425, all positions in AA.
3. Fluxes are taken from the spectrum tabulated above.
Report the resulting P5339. 1.10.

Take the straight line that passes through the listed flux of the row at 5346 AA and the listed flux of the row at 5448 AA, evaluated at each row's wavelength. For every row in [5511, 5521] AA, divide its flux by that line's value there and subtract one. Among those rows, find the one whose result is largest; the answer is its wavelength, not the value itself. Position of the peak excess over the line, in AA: 5520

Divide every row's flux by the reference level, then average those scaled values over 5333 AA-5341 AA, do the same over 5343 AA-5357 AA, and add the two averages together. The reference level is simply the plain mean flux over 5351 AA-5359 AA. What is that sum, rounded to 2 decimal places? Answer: 1.93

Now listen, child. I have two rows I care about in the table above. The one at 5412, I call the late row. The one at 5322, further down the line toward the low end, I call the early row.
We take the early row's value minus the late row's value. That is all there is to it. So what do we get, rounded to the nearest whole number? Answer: -5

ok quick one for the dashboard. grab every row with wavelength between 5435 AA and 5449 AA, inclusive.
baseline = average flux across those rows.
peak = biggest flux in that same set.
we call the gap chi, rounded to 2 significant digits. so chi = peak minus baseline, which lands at 2.4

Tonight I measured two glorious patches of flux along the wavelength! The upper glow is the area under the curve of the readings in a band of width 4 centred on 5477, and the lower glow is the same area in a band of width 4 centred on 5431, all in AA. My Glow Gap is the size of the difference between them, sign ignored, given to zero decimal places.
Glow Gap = 12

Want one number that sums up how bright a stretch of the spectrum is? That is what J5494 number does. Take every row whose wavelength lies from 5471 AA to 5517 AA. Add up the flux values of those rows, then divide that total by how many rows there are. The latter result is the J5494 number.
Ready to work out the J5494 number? 14.3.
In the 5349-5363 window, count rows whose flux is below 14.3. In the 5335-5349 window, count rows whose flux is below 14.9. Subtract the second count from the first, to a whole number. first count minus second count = -3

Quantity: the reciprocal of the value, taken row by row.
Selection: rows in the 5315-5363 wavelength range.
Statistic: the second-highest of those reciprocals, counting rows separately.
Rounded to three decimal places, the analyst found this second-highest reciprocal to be 0.102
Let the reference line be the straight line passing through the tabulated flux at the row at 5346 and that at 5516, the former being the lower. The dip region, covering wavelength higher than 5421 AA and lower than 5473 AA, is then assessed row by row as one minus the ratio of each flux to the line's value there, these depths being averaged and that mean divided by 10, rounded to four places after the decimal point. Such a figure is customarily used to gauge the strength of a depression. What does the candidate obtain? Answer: -0.0095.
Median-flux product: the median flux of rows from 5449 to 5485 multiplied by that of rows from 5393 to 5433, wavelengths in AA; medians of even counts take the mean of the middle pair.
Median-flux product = 205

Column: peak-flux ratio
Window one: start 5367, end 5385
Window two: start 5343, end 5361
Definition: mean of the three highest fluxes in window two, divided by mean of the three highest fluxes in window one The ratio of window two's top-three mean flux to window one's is 0.94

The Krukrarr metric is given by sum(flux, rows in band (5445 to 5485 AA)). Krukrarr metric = 282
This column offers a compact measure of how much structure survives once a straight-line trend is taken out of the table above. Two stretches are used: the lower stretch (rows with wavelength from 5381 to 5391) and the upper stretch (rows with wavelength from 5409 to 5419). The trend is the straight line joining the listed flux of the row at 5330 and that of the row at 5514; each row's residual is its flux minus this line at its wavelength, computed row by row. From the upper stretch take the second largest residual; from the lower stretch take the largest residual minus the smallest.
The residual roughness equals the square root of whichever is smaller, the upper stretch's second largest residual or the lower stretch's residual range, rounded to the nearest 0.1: 2.1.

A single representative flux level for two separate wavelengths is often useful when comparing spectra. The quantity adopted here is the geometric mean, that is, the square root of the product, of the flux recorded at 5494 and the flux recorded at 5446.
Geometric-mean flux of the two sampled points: 12.0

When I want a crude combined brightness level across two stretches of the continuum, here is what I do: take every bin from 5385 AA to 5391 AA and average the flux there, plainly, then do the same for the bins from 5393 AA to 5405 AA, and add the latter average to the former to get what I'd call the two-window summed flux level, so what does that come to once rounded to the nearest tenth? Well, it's 27.7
